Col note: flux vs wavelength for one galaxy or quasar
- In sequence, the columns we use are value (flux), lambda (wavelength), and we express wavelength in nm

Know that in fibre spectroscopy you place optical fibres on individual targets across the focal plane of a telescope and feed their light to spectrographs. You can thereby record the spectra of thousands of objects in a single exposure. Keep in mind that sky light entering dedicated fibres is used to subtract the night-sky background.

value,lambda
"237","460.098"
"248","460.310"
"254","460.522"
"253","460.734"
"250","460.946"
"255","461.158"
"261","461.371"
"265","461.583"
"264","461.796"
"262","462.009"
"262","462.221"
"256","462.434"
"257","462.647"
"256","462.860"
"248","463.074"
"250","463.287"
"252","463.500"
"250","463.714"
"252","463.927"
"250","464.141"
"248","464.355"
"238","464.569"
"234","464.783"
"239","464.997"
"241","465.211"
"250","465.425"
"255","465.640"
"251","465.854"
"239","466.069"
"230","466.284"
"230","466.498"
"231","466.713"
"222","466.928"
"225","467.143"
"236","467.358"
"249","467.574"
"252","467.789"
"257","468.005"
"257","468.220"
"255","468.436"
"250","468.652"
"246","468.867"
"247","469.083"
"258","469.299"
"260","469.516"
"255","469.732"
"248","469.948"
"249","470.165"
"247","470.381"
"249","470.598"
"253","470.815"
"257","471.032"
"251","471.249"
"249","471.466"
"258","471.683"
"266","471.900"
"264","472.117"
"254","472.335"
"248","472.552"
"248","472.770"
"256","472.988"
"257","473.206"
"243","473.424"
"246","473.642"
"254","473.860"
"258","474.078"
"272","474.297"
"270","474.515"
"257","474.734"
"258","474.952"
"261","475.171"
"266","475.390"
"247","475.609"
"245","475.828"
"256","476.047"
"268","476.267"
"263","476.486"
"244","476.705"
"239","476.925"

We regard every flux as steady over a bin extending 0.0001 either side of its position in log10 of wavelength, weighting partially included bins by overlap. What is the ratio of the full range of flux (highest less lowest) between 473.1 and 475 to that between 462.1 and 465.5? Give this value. 1.0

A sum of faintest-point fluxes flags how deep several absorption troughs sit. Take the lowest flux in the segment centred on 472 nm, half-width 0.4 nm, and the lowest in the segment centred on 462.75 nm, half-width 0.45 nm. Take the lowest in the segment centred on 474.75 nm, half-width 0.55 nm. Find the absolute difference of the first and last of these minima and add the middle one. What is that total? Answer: 251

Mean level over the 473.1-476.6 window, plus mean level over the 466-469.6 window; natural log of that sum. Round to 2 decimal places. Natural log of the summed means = 6.22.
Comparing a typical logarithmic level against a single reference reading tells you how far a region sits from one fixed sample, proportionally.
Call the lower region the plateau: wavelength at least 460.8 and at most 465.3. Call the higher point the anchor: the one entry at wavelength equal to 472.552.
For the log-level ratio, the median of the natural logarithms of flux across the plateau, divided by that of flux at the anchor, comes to 1.00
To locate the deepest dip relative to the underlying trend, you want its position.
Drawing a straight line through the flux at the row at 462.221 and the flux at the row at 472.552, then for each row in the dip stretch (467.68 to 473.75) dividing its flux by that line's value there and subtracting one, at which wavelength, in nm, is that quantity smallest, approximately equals 468.867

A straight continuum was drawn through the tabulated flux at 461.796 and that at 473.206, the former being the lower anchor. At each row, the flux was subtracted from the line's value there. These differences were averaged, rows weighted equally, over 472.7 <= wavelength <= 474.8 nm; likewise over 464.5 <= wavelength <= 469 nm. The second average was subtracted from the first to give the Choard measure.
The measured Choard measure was -18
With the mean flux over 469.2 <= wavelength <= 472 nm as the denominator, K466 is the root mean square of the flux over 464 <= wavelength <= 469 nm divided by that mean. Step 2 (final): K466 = 0.96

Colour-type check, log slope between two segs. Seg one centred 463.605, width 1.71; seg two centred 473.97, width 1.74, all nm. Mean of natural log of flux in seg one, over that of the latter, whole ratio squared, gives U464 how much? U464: 0.99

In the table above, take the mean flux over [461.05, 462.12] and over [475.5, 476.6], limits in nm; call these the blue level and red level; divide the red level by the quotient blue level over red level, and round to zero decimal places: 250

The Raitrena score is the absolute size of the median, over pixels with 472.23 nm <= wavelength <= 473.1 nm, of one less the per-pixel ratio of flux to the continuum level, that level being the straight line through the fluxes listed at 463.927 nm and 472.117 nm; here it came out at 0.051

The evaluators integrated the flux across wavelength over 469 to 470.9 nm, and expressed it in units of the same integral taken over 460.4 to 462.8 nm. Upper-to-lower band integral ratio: 0.8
